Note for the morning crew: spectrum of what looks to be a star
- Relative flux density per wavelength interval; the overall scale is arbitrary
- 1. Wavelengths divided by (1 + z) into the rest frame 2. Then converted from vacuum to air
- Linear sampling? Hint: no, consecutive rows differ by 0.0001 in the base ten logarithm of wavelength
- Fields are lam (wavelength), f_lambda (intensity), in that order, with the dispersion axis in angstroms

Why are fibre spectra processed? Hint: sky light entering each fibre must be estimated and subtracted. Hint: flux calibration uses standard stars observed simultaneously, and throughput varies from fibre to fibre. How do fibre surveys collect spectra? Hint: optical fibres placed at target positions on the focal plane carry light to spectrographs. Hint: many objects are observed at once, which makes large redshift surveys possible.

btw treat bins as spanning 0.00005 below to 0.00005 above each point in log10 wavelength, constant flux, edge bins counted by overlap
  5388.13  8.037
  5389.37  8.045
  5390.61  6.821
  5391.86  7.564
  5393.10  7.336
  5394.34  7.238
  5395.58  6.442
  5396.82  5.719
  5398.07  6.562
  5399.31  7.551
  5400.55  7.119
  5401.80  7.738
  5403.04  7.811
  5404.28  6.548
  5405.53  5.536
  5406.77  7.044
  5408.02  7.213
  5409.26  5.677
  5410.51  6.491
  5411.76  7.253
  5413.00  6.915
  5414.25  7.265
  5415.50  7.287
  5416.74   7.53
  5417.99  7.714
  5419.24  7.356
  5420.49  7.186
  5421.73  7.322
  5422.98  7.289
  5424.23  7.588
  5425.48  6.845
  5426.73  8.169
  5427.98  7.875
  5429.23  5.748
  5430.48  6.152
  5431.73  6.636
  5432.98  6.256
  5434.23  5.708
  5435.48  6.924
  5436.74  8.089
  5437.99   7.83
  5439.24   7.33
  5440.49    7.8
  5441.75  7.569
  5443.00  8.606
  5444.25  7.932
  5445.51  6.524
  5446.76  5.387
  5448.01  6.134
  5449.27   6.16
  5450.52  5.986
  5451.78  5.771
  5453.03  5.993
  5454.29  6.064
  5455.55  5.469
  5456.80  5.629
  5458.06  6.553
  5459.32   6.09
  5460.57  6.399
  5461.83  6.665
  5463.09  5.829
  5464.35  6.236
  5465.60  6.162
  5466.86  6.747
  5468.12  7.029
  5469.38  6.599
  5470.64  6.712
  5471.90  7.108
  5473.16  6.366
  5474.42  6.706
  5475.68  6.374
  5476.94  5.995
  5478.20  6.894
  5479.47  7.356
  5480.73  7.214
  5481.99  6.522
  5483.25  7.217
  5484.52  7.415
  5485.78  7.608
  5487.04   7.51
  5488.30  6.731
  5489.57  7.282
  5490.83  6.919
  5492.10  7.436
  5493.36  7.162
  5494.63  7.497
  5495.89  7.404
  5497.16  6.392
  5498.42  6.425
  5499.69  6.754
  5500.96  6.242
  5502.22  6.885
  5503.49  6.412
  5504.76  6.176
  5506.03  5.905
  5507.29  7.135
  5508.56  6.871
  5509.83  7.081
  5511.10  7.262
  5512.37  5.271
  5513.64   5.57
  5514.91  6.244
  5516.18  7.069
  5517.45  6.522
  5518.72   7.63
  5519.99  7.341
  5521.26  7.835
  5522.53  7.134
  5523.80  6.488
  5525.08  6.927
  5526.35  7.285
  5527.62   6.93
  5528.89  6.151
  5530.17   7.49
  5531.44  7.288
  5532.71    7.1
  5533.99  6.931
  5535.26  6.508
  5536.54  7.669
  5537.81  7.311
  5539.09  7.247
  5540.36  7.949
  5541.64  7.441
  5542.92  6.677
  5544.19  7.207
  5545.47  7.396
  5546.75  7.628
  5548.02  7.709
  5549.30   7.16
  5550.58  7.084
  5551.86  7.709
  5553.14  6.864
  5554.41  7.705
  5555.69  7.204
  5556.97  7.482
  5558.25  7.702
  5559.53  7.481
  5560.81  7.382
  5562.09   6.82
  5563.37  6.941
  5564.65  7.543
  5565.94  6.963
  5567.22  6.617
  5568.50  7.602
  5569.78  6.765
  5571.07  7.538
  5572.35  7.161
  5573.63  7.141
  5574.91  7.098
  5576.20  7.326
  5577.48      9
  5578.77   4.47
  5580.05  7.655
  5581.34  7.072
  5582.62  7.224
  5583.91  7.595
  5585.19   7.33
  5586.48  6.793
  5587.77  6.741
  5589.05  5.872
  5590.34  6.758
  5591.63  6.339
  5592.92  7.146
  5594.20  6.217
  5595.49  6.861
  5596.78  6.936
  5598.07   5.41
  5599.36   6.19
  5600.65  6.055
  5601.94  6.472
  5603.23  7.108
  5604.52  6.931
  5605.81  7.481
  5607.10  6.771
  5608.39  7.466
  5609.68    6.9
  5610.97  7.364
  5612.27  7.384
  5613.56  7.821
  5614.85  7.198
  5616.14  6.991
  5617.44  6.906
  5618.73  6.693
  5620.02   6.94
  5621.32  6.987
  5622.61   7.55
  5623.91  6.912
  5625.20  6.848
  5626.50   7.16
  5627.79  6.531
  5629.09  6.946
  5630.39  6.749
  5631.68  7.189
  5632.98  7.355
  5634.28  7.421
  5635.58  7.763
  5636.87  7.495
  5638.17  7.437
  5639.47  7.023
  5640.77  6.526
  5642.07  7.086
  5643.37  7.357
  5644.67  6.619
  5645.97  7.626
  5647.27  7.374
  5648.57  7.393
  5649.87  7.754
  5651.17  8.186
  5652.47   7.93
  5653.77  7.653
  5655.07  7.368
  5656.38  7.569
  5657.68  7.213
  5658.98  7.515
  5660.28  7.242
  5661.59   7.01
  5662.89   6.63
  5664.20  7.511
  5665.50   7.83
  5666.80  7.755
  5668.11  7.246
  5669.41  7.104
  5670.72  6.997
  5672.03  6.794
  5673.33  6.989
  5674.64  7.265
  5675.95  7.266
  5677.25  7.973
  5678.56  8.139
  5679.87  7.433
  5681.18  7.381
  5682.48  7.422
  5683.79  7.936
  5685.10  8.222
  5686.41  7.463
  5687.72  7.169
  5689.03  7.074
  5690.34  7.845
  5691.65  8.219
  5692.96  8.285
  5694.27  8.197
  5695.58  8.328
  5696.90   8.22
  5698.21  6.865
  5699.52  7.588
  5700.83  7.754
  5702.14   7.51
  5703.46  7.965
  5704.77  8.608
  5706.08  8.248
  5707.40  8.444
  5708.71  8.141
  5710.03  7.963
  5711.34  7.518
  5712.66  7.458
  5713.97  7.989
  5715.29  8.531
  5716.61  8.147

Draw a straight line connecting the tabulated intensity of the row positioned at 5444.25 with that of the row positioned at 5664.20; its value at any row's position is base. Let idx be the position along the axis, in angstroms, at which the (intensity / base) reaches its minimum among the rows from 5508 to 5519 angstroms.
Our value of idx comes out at 5512.37 angstroms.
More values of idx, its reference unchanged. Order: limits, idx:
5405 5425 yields 5405.53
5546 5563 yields 5562.09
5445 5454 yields 5446.76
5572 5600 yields 5578.77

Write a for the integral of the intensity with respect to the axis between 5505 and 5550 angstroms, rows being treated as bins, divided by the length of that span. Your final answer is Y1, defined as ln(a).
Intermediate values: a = 7.0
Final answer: 1.95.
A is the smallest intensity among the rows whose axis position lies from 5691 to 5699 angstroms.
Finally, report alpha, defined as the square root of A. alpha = 2.62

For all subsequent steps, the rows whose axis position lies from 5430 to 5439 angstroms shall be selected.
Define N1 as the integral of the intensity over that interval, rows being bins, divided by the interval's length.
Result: 6.8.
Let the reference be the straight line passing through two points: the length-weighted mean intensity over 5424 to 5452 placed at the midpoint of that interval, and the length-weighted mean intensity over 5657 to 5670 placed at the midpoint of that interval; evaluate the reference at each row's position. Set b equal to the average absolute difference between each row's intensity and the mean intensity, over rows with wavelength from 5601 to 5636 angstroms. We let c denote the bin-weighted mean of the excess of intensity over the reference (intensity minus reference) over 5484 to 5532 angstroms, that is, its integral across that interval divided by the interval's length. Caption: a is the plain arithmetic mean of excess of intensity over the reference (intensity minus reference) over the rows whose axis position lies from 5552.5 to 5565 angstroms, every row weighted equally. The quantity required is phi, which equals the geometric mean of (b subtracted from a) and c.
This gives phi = 0.13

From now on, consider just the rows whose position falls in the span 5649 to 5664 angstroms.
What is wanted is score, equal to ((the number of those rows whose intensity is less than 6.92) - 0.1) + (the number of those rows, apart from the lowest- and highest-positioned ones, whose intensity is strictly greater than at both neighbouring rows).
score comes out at 4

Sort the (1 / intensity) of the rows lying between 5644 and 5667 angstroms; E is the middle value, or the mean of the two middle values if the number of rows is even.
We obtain 0.133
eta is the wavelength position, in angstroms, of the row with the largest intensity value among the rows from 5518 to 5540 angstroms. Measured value 5521.26 angstroms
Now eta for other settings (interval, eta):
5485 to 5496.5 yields 5485.78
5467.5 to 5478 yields 5471.90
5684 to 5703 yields 5695.58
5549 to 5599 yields 5577.48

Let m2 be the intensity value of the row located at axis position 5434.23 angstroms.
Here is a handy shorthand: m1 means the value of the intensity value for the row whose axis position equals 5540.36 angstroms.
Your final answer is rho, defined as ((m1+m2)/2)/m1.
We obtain 0.86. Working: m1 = 7.949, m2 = 5.708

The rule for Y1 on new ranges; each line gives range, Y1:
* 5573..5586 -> 1.97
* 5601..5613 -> 1.96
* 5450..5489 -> 1.88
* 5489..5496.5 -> 1.99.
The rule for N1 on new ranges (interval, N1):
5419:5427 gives 7.4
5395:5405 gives 6.9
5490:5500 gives 7.0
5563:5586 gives 7.2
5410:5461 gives 6.9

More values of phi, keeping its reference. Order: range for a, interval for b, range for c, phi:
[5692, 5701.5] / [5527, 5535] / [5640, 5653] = 0.14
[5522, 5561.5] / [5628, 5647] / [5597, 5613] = 0.27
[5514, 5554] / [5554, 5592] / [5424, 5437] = 0.15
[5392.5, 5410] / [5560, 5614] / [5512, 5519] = 0.60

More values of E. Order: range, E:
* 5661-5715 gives 0.132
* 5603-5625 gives 0.143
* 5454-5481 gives 0.154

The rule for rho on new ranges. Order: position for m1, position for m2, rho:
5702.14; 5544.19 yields 0.98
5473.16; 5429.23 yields 0.95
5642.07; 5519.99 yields 1.02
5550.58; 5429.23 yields 0.91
